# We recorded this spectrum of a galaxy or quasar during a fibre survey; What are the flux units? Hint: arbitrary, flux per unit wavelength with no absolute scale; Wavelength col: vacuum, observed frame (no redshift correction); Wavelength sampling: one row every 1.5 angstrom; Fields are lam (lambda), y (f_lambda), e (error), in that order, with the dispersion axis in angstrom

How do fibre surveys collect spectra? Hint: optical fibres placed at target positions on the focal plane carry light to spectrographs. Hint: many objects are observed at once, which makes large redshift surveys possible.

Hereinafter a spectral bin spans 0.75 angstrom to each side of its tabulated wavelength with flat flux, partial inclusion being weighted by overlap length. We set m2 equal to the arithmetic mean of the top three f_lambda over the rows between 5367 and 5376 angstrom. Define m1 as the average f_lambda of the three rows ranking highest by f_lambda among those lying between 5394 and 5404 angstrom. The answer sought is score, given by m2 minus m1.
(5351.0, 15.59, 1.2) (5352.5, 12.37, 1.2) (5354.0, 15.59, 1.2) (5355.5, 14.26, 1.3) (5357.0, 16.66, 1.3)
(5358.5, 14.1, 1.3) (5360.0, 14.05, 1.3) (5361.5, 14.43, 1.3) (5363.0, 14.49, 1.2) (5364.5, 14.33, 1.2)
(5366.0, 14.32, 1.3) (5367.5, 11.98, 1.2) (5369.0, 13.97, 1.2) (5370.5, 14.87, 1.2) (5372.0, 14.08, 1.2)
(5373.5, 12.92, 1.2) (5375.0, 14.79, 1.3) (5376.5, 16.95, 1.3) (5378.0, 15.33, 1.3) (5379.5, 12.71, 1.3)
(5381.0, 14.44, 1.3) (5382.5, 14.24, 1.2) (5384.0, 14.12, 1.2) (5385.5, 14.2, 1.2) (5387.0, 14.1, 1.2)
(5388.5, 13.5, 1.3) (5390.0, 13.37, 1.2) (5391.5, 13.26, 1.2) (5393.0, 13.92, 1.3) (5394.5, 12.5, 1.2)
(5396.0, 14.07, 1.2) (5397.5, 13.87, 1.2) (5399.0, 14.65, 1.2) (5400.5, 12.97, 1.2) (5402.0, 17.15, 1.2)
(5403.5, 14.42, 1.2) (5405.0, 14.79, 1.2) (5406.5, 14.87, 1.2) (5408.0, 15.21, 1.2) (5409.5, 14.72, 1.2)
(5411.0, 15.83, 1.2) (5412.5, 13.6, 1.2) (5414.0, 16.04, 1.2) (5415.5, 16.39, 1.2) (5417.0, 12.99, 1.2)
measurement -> -0.8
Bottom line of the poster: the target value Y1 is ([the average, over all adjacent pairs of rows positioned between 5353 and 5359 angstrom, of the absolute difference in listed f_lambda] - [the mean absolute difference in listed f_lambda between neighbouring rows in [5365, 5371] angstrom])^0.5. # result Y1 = 0.6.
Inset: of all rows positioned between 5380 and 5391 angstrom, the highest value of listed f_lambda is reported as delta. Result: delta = 14.44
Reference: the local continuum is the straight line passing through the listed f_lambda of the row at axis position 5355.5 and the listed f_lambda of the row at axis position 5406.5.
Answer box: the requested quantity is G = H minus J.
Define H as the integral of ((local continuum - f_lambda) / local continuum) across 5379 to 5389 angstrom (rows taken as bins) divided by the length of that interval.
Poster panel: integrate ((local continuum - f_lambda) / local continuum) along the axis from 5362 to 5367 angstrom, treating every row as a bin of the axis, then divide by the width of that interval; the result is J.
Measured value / 0.04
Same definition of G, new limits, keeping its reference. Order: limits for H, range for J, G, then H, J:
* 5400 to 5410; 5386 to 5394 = -0.08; -0.01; 0.07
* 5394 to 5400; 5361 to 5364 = 0.07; 0.07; -0.01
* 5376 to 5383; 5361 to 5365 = 0.00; -0.01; 0.00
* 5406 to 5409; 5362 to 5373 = -0.04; -0.01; 0.03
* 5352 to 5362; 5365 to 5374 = -0.07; -0.02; 0.05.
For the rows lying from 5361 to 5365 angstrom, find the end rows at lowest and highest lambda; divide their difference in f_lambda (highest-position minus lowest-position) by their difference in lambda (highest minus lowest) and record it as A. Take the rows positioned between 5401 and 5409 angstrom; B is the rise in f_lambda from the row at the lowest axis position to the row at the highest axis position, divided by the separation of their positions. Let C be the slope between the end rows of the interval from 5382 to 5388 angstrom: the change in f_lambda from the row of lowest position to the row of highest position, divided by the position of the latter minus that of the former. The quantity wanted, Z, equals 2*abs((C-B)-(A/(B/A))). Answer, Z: 0.6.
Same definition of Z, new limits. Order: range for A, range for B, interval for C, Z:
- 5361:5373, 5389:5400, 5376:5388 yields 0.8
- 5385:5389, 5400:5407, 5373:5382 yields 0.6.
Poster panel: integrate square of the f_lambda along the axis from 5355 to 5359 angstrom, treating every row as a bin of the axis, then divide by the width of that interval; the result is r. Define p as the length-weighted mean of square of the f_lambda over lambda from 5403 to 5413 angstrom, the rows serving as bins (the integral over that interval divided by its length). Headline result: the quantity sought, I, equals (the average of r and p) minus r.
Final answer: -5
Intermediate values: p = 220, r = 230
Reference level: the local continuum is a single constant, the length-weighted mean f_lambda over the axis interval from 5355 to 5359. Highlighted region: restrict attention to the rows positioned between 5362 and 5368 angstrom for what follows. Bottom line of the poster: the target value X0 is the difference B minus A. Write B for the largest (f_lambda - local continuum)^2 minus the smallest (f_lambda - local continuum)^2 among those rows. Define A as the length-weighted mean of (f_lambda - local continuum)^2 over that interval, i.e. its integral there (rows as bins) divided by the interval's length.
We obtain 7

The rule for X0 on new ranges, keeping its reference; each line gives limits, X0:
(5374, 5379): 2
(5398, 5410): 3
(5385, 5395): 3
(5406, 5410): 0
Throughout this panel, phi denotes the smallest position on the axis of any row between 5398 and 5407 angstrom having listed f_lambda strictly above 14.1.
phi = 5399.0 angstrom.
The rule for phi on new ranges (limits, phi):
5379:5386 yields 5381.0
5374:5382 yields 5375.0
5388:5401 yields 5399.0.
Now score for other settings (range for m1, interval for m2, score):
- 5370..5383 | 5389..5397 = -1.9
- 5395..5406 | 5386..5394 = -1.7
